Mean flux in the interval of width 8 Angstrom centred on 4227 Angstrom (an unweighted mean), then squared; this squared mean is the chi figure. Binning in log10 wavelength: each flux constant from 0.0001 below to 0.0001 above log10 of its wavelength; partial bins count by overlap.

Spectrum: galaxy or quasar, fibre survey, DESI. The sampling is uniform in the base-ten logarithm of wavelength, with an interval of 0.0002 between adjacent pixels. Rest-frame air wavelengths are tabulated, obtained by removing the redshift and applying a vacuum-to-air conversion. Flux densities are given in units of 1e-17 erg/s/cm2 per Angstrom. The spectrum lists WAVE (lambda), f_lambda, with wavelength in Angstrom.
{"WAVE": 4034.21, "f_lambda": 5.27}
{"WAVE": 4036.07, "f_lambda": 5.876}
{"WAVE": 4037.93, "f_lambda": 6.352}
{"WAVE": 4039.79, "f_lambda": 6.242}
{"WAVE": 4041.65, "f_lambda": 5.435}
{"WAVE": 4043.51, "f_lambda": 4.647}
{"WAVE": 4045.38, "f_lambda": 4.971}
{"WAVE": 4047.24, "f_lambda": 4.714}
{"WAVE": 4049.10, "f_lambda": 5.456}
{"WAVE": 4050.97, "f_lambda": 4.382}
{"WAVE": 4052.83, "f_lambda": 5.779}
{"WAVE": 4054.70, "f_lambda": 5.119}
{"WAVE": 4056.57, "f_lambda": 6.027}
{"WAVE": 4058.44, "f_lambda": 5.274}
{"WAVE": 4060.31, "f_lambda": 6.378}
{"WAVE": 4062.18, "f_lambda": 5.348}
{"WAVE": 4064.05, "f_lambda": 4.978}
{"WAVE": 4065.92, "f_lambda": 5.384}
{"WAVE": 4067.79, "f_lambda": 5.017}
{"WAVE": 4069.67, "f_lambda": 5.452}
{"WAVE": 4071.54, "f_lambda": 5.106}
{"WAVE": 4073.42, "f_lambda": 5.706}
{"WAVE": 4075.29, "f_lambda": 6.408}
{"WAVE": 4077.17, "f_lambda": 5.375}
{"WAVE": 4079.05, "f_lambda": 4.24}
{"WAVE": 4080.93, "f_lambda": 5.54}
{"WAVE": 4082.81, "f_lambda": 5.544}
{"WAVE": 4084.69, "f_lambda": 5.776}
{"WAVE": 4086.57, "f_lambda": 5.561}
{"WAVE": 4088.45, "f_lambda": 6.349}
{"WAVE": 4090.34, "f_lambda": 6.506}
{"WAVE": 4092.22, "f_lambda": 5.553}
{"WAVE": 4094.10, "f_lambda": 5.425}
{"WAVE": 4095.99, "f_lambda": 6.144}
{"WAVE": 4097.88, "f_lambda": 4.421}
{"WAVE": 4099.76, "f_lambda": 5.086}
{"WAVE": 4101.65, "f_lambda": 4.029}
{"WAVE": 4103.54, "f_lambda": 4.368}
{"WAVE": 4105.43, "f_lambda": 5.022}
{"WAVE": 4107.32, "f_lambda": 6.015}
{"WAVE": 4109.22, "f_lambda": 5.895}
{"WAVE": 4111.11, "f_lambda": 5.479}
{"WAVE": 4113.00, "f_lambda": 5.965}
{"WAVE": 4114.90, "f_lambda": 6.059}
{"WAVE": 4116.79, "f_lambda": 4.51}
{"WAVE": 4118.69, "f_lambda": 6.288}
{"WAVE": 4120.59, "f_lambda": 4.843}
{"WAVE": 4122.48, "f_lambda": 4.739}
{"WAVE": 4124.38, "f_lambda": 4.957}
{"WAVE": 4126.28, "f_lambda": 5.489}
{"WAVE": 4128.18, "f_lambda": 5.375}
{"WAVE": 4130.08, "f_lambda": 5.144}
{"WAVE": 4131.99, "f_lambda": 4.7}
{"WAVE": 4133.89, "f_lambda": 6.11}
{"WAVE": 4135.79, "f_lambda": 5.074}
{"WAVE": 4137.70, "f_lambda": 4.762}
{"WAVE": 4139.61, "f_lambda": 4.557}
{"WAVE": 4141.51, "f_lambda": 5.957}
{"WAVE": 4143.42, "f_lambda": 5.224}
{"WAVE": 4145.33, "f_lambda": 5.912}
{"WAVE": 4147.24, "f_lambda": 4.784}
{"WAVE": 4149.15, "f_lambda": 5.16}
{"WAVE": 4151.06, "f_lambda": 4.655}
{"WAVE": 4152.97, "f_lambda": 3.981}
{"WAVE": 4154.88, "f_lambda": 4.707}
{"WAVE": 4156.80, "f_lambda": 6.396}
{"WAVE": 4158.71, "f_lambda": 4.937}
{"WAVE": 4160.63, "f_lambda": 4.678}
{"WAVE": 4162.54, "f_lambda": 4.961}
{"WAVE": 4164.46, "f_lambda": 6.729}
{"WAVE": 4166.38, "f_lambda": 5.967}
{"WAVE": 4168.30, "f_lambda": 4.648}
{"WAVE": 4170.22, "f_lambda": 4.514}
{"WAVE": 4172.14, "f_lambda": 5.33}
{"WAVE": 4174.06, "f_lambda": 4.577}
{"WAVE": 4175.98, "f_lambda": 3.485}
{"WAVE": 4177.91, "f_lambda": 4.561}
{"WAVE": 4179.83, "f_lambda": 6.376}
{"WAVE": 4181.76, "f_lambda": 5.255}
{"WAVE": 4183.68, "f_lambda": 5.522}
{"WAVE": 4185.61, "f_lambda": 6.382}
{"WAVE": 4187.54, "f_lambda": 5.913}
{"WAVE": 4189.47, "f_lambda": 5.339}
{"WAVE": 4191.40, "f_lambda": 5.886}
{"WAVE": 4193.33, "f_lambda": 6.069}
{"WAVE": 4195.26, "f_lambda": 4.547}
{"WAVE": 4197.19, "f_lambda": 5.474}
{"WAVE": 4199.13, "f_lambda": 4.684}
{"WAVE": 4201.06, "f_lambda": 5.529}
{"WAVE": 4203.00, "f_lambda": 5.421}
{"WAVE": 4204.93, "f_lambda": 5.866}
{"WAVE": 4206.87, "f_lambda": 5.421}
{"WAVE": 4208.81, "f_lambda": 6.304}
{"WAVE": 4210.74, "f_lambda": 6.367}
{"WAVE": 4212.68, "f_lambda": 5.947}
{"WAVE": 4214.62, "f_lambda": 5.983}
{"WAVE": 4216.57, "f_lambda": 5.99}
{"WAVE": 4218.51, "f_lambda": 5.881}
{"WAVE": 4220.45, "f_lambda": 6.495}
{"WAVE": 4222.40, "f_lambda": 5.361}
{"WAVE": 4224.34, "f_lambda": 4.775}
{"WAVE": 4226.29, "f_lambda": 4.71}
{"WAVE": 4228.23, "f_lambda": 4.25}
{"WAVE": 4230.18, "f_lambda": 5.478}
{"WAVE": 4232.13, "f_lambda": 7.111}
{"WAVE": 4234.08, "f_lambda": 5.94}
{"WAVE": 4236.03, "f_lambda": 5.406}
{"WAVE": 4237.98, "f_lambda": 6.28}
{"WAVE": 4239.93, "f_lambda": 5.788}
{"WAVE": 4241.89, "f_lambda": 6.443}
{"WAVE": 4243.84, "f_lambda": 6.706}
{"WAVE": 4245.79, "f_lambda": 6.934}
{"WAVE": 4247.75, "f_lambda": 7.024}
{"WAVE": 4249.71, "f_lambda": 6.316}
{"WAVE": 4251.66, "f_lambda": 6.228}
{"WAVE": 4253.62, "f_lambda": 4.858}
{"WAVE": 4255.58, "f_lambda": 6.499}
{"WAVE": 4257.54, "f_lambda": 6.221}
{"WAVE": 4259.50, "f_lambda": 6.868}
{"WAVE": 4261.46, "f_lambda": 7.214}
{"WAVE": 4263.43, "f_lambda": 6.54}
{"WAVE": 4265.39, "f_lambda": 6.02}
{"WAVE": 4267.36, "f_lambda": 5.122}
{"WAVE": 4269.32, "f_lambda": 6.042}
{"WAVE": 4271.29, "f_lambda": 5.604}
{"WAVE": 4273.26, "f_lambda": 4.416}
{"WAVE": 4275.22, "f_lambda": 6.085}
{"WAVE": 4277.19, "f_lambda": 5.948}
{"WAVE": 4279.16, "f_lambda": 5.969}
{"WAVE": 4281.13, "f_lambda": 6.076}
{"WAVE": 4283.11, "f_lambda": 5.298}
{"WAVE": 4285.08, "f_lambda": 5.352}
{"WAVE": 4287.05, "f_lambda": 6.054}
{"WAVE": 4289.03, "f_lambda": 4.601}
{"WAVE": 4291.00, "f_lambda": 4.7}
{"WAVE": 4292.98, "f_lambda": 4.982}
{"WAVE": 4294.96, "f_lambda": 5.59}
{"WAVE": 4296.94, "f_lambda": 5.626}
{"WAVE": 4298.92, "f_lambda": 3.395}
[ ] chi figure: 23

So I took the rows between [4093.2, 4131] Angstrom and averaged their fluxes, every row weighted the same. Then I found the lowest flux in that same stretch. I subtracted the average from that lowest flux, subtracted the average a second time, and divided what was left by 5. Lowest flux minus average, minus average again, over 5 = -1.30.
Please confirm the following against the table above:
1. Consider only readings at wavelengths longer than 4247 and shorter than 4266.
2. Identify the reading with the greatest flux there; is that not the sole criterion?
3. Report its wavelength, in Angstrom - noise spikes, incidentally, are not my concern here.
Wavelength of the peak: 4261.46 Angstrom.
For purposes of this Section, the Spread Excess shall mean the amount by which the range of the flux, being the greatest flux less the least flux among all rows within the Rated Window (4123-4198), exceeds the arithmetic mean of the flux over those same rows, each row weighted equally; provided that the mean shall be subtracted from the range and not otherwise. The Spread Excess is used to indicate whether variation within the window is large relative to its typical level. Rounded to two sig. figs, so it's -2.0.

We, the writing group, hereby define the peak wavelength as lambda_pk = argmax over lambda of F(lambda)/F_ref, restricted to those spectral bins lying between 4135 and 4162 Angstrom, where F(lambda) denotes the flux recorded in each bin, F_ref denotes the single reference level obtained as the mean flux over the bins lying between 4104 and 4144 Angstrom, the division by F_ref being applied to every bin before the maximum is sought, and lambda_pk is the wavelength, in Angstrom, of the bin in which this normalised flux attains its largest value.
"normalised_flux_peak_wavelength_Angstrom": 4156.80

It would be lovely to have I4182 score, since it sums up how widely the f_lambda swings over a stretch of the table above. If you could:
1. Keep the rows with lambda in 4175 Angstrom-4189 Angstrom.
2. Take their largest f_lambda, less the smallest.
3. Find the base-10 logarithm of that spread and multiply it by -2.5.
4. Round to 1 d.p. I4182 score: -1.2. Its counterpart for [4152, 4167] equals -1.1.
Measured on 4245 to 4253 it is 0.2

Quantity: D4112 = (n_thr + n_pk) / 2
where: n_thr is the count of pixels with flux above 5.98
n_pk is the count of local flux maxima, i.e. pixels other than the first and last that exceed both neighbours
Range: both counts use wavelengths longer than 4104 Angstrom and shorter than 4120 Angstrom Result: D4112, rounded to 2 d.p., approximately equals 2.50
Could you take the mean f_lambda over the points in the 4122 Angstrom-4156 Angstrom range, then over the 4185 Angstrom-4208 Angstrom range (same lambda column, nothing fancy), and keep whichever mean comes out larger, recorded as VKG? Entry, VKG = 5.54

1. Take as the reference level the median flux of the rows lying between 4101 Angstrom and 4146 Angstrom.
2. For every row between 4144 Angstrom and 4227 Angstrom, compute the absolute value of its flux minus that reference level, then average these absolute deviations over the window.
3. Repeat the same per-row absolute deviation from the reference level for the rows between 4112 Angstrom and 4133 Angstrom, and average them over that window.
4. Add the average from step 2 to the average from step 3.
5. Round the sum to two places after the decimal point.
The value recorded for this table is 1.15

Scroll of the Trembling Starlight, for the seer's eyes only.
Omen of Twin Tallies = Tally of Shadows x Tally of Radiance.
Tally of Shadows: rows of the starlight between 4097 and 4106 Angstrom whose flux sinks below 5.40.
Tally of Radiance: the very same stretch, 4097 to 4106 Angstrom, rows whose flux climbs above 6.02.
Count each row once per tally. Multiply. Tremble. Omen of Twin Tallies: 0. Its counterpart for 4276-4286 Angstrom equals 2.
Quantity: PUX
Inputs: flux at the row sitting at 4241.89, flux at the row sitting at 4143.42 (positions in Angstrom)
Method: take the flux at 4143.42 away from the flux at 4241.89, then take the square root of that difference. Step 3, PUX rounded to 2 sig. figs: 1.1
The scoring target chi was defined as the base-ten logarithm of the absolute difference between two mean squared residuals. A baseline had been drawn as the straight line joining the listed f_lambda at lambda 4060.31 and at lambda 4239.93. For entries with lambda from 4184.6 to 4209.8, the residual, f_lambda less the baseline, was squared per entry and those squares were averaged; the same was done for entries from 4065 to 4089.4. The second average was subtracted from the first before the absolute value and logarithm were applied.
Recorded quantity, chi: -0.23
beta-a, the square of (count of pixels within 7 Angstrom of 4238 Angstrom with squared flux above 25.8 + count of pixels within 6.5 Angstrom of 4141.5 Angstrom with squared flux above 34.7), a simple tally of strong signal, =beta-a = 81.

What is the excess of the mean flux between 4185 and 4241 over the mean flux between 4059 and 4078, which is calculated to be 0.16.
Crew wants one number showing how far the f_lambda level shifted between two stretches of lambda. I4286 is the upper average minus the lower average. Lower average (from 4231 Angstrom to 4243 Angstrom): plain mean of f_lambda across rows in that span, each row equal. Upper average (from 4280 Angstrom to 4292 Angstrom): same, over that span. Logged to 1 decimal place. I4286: -0.8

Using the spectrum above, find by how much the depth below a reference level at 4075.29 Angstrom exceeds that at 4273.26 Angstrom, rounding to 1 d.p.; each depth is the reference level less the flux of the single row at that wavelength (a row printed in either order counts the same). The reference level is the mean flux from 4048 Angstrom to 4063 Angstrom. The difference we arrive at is -2.0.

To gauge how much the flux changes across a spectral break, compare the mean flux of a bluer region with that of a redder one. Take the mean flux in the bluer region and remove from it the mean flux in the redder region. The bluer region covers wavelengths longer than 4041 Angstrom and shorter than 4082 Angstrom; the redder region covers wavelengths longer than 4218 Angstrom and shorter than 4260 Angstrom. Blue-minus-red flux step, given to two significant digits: -0.67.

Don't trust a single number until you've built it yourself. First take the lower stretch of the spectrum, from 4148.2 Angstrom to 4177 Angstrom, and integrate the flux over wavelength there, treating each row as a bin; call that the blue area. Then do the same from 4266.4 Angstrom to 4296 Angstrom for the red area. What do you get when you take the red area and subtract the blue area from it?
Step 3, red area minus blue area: 18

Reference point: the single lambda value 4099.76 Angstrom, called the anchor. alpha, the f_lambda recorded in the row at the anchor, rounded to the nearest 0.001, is 5.086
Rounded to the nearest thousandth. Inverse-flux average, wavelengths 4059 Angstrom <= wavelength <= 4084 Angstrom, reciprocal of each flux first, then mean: 0.186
